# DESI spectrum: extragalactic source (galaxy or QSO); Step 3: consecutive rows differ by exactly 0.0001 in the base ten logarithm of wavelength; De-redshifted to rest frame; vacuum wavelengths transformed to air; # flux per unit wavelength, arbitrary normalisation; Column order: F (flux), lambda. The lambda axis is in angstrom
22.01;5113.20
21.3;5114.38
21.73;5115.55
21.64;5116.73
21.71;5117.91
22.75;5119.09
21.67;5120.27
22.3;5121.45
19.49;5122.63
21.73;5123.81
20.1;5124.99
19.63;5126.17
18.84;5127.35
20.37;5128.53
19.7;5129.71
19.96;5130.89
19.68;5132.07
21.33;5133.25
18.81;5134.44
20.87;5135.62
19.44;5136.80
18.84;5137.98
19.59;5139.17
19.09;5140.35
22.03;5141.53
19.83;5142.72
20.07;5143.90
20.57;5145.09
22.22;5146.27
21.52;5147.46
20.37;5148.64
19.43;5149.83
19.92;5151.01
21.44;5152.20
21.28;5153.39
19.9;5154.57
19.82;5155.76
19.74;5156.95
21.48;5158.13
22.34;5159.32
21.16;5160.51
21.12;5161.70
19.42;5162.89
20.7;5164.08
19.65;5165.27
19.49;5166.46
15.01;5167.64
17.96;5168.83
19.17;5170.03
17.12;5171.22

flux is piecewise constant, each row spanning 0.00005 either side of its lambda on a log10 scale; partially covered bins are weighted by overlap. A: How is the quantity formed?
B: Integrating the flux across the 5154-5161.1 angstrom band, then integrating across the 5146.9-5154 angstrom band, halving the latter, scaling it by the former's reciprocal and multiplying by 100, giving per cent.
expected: 50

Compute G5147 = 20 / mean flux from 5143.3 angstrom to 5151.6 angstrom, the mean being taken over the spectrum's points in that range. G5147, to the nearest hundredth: 0.97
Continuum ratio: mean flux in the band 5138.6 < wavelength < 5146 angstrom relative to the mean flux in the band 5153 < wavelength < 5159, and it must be 0.99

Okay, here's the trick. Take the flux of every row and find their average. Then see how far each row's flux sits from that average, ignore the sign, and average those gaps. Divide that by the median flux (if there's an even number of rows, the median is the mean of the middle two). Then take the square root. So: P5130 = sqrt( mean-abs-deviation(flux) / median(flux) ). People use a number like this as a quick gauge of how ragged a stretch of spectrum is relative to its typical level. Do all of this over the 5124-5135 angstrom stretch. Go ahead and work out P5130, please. 0.17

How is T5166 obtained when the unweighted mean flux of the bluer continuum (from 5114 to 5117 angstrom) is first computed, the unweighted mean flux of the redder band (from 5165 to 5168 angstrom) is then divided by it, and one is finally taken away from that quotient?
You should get -0.16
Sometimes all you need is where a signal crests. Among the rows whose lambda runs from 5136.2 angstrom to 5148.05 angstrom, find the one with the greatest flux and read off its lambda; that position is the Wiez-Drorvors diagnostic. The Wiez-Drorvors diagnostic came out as 5146.27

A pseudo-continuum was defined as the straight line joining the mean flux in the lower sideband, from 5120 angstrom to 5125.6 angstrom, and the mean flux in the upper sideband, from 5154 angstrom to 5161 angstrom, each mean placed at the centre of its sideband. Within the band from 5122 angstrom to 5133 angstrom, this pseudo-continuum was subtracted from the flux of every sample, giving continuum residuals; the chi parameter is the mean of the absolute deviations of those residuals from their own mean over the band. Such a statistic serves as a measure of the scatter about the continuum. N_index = 0.527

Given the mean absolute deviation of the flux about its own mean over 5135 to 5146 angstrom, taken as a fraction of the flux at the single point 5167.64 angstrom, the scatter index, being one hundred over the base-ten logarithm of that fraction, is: -77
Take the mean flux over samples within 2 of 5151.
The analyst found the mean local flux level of 20.3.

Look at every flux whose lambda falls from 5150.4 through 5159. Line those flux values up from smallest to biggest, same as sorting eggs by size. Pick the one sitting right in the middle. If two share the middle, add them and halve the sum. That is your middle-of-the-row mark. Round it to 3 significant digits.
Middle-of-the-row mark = 19.9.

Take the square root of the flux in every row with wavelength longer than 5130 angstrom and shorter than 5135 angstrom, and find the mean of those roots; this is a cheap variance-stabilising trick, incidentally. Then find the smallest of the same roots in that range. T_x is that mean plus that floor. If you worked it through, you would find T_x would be 8.80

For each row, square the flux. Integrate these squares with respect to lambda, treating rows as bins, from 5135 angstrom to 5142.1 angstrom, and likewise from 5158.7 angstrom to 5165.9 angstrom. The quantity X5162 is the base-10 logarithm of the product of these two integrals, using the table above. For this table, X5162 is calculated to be 6.94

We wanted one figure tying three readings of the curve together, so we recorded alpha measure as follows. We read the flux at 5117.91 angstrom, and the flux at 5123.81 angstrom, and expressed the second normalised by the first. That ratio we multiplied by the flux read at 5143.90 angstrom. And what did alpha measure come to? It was 20.1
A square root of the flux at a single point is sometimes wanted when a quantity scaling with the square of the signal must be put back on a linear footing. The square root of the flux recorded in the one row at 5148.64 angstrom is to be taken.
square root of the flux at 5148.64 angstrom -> 4.51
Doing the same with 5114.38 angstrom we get 4.62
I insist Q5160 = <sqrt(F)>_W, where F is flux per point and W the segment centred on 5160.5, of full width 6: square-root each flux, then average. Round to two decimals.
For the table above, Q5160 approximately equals 4.59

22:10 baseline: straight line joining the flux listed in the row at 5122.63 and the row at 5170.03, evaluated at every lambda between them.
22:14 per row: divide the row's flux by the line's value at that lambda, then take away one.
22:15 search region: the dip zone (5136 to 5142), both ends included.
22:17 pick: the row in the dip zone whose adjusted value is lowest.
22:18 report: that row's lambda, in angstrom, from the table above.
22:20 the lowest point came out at 5137.98 angstrom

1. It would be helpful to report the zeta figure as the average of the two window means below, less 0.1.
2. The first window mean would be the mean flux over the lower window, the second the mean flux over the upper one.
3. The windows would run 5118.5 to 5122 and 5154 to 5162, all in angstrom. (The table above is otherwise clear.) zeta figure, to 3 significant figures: 21.4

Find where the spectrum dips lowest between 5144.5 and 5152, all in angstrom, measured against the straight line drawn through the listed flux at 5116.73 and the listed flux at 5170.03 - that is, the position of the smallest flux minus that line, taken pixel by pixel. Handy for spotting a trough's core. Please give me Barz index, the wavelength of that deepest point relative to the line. 5149.83 angstrom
